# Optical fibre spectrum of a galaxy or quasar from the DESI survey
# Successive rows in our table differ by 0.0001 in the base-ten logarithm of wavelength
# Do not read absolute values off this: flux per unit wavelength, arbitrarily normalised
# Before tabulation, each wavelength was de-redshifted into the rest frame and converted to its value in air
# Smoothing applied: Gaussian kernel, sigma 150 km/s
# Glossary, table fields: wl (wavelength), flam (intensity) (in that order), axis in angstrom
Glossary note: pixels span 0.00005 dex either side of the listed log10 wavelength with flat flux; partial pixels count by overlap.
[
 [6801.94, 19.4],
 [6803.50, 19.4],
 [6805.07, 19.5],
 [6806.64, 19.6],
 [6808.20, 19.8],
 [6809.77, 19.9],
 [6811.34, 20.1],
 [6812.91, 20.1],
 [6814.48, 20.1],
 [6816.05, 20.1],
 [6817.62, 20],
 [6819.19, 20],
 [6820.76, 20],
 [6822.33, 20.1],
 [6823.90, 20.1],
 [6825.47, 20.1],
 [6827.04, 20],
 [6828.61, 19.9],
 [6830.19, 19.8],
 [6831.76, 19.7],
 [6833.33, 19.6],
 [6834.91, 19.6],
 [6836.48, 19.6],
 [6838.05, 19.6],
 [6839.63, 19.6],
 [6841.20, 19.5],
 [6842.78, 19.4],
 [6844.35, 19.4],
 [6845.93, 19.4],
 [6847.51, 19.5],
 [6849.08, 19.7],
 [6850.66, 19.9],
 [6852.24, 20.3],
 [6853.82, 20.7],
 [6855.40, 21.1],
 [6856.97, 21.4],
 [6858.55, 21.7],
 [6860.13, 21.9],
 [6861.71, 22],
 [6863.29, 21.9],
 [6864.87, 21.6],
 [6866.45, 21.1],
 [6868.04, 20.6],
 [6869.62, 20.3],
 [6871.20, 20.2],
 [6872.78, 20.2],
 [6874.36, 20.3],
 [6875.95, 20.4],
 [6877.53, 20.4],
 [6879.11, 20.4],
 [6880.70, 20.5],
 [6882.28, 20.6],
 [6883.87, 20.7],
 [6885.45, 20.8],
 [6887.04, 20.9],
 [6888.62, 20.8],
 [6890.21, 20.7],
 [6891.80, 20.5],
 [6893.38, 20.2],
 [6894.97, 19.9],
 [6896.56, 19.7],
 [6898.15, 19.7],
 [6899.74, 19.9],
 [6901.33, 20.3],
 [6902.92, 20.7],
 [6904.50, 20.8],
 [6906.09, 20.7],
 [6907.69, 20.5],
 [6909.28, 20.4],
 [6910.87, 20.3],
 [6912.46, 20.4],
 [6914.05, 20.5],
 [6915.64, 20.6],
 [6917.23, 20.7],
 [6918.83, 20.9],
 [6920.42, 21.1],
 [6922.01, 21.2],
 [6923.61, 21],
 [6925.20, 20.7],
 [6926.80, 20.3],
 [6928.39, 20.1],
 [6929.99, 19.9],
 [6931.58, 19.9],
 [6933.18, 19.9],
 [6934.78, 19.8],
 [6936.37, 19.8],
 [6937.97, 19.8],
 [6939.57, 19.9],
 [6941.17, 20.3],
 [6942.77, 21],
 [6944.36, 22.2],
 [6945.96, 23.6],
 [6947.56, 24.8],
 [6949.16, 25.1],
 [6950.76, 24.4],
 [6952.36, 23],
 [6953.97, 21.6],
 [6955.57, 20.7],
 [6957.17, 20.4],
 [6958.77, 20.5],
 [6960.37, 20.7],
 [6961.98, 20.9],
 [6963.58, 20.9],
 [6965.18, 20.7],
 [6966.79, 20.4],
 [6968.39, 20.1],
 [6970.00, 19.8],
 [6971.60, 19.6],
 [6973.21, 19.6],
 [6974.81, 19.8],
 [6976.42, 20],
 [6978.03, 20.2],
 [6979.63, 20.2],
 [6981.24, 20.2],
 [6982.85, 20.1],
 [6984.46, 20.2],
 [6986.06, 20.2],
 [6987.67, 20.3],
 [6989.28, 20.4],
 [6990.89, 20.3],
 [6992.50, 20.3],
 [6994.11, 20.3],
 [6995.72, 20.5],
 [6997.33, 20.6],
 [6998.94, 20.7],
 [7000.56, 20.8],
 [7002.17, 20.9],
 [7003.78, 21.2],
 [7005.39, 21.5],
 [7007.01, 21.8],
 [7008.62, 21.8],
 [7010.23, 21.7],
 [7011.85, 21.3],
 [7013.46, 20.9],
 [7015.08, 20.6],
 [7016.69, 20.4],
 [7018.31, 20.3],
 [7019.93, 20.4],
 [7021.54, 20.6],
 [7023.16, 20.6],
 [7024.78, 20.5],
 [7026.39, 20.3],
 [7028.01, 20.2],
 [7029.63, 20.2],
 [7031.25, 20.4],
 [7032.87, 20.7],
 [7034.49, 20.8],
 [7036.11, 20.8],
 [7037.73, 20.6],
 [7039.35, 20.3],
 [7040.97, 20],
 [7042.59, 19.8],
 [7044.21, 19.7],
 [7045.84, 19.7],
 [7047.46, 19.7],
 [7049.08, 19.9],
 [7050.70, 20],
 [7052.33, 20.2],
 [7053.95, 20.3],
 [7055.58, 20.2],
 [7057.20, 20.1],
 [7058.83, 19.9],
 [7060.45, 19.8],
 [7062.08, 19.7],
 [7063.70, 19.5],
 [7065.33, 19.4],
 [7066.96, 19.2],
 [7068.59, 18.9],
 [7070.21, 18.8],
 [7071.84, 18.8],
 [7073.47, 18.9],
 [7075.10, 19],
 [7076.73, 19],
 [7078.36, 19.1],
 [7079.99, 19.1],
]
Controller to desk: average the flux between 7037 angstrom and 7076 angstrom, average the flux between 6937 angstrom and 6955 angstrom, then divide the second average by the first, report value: 1.13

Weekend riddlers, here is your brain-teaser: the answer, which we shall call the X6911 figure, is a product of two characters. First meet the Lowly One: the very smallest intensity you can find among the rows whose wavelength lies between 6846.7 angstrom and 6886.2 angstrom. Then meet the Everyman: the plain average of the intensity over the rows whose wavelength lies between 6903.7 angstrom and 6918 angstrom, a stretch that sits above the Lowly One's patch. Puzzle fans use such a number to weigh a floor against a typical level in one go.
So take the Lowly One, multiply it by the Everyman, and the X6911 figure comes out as 401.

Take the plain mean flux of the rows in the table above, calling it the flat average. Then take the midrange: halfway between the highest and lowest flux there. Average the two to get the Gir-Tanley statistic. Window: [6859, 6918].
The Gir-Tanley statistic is 20.7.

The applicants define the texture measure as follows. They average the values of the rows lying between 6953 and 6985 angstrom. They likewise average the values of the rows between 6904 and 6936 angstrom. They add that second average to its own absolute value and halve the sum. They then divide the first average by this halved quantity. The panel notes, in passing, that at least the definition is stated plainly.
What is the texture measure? 0.99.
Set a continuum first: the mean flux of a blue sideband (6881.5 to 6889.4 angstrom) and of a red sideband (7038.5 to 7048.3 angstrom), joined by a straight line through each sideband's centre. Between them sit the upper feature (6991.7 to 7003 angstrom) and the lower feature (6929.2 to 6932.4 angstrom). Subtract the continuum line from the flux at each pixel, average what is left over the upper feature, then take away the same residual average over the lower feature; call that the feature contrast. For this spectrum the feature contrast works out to 1.1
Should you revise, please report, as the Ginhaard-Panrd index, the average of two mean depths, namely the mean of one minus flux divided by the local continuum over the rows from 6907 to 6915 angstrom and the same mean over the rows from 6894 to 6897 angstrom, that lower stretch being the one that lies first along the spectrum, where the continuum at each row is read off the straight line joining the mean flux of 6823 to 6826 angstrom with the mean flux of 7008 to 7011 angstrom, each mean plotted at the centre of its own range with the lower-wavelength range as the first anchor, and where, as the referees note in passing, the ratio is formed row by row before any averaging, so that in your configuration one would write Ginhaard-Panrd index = 0.033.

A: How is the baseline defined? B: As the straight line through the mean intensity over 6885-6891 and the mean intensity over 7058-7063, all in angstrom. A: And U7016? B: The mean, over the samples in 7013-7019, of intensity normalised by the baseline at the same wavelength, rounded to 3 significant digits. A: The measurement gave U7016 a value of 1.02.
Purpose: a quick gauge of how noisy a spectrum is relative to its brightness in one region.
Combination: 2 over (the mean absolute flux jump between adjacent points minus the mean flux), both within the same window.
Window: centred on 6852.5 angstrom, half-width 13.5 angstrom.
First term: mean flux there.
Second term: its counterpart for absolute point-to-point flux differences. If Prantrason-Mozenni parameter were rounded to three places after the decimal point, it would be -0.098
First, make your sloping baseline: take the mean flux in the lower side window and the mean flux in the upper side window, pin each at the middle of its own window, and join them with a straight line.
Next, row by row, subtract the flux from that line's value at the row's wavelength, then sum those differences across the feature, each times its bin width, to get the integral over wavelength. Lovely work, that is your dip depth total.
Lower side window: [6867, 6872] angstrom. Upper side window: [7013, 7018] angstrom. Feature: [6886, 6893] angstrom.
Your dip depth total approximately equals -2.0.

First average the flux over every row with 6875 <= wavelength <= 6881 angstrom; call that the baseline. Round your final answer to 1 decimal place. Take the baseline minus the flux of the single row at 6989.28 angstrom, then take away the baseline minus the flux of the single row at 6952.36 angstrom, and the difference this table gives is 2.6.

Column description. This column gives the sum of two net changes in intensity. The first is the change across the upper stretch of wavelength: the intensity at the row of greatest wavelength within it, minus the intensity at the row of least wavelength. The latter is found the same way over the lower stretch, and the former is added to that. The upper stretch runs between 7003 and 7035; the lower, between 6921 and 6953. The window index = 1.4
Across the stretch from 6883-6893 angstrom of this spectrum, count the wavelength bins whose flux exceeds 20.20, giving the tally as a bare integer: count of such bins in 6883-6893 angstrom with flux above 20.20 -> 6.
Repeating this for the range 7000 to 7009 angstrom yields 6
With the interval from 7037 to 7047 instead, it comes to 2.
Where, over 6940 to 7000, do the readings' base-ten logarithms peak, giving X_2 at 6949.16 angstrom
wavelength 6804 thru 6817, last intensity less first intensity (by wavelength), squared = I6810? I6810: 0.36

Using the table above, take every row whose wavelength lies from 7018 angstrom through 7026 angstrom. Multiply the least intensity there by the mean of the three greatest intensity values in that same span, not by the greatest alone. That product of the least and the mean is 418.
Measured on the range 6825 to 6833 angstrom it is 394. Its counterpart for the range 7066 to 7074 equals 357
